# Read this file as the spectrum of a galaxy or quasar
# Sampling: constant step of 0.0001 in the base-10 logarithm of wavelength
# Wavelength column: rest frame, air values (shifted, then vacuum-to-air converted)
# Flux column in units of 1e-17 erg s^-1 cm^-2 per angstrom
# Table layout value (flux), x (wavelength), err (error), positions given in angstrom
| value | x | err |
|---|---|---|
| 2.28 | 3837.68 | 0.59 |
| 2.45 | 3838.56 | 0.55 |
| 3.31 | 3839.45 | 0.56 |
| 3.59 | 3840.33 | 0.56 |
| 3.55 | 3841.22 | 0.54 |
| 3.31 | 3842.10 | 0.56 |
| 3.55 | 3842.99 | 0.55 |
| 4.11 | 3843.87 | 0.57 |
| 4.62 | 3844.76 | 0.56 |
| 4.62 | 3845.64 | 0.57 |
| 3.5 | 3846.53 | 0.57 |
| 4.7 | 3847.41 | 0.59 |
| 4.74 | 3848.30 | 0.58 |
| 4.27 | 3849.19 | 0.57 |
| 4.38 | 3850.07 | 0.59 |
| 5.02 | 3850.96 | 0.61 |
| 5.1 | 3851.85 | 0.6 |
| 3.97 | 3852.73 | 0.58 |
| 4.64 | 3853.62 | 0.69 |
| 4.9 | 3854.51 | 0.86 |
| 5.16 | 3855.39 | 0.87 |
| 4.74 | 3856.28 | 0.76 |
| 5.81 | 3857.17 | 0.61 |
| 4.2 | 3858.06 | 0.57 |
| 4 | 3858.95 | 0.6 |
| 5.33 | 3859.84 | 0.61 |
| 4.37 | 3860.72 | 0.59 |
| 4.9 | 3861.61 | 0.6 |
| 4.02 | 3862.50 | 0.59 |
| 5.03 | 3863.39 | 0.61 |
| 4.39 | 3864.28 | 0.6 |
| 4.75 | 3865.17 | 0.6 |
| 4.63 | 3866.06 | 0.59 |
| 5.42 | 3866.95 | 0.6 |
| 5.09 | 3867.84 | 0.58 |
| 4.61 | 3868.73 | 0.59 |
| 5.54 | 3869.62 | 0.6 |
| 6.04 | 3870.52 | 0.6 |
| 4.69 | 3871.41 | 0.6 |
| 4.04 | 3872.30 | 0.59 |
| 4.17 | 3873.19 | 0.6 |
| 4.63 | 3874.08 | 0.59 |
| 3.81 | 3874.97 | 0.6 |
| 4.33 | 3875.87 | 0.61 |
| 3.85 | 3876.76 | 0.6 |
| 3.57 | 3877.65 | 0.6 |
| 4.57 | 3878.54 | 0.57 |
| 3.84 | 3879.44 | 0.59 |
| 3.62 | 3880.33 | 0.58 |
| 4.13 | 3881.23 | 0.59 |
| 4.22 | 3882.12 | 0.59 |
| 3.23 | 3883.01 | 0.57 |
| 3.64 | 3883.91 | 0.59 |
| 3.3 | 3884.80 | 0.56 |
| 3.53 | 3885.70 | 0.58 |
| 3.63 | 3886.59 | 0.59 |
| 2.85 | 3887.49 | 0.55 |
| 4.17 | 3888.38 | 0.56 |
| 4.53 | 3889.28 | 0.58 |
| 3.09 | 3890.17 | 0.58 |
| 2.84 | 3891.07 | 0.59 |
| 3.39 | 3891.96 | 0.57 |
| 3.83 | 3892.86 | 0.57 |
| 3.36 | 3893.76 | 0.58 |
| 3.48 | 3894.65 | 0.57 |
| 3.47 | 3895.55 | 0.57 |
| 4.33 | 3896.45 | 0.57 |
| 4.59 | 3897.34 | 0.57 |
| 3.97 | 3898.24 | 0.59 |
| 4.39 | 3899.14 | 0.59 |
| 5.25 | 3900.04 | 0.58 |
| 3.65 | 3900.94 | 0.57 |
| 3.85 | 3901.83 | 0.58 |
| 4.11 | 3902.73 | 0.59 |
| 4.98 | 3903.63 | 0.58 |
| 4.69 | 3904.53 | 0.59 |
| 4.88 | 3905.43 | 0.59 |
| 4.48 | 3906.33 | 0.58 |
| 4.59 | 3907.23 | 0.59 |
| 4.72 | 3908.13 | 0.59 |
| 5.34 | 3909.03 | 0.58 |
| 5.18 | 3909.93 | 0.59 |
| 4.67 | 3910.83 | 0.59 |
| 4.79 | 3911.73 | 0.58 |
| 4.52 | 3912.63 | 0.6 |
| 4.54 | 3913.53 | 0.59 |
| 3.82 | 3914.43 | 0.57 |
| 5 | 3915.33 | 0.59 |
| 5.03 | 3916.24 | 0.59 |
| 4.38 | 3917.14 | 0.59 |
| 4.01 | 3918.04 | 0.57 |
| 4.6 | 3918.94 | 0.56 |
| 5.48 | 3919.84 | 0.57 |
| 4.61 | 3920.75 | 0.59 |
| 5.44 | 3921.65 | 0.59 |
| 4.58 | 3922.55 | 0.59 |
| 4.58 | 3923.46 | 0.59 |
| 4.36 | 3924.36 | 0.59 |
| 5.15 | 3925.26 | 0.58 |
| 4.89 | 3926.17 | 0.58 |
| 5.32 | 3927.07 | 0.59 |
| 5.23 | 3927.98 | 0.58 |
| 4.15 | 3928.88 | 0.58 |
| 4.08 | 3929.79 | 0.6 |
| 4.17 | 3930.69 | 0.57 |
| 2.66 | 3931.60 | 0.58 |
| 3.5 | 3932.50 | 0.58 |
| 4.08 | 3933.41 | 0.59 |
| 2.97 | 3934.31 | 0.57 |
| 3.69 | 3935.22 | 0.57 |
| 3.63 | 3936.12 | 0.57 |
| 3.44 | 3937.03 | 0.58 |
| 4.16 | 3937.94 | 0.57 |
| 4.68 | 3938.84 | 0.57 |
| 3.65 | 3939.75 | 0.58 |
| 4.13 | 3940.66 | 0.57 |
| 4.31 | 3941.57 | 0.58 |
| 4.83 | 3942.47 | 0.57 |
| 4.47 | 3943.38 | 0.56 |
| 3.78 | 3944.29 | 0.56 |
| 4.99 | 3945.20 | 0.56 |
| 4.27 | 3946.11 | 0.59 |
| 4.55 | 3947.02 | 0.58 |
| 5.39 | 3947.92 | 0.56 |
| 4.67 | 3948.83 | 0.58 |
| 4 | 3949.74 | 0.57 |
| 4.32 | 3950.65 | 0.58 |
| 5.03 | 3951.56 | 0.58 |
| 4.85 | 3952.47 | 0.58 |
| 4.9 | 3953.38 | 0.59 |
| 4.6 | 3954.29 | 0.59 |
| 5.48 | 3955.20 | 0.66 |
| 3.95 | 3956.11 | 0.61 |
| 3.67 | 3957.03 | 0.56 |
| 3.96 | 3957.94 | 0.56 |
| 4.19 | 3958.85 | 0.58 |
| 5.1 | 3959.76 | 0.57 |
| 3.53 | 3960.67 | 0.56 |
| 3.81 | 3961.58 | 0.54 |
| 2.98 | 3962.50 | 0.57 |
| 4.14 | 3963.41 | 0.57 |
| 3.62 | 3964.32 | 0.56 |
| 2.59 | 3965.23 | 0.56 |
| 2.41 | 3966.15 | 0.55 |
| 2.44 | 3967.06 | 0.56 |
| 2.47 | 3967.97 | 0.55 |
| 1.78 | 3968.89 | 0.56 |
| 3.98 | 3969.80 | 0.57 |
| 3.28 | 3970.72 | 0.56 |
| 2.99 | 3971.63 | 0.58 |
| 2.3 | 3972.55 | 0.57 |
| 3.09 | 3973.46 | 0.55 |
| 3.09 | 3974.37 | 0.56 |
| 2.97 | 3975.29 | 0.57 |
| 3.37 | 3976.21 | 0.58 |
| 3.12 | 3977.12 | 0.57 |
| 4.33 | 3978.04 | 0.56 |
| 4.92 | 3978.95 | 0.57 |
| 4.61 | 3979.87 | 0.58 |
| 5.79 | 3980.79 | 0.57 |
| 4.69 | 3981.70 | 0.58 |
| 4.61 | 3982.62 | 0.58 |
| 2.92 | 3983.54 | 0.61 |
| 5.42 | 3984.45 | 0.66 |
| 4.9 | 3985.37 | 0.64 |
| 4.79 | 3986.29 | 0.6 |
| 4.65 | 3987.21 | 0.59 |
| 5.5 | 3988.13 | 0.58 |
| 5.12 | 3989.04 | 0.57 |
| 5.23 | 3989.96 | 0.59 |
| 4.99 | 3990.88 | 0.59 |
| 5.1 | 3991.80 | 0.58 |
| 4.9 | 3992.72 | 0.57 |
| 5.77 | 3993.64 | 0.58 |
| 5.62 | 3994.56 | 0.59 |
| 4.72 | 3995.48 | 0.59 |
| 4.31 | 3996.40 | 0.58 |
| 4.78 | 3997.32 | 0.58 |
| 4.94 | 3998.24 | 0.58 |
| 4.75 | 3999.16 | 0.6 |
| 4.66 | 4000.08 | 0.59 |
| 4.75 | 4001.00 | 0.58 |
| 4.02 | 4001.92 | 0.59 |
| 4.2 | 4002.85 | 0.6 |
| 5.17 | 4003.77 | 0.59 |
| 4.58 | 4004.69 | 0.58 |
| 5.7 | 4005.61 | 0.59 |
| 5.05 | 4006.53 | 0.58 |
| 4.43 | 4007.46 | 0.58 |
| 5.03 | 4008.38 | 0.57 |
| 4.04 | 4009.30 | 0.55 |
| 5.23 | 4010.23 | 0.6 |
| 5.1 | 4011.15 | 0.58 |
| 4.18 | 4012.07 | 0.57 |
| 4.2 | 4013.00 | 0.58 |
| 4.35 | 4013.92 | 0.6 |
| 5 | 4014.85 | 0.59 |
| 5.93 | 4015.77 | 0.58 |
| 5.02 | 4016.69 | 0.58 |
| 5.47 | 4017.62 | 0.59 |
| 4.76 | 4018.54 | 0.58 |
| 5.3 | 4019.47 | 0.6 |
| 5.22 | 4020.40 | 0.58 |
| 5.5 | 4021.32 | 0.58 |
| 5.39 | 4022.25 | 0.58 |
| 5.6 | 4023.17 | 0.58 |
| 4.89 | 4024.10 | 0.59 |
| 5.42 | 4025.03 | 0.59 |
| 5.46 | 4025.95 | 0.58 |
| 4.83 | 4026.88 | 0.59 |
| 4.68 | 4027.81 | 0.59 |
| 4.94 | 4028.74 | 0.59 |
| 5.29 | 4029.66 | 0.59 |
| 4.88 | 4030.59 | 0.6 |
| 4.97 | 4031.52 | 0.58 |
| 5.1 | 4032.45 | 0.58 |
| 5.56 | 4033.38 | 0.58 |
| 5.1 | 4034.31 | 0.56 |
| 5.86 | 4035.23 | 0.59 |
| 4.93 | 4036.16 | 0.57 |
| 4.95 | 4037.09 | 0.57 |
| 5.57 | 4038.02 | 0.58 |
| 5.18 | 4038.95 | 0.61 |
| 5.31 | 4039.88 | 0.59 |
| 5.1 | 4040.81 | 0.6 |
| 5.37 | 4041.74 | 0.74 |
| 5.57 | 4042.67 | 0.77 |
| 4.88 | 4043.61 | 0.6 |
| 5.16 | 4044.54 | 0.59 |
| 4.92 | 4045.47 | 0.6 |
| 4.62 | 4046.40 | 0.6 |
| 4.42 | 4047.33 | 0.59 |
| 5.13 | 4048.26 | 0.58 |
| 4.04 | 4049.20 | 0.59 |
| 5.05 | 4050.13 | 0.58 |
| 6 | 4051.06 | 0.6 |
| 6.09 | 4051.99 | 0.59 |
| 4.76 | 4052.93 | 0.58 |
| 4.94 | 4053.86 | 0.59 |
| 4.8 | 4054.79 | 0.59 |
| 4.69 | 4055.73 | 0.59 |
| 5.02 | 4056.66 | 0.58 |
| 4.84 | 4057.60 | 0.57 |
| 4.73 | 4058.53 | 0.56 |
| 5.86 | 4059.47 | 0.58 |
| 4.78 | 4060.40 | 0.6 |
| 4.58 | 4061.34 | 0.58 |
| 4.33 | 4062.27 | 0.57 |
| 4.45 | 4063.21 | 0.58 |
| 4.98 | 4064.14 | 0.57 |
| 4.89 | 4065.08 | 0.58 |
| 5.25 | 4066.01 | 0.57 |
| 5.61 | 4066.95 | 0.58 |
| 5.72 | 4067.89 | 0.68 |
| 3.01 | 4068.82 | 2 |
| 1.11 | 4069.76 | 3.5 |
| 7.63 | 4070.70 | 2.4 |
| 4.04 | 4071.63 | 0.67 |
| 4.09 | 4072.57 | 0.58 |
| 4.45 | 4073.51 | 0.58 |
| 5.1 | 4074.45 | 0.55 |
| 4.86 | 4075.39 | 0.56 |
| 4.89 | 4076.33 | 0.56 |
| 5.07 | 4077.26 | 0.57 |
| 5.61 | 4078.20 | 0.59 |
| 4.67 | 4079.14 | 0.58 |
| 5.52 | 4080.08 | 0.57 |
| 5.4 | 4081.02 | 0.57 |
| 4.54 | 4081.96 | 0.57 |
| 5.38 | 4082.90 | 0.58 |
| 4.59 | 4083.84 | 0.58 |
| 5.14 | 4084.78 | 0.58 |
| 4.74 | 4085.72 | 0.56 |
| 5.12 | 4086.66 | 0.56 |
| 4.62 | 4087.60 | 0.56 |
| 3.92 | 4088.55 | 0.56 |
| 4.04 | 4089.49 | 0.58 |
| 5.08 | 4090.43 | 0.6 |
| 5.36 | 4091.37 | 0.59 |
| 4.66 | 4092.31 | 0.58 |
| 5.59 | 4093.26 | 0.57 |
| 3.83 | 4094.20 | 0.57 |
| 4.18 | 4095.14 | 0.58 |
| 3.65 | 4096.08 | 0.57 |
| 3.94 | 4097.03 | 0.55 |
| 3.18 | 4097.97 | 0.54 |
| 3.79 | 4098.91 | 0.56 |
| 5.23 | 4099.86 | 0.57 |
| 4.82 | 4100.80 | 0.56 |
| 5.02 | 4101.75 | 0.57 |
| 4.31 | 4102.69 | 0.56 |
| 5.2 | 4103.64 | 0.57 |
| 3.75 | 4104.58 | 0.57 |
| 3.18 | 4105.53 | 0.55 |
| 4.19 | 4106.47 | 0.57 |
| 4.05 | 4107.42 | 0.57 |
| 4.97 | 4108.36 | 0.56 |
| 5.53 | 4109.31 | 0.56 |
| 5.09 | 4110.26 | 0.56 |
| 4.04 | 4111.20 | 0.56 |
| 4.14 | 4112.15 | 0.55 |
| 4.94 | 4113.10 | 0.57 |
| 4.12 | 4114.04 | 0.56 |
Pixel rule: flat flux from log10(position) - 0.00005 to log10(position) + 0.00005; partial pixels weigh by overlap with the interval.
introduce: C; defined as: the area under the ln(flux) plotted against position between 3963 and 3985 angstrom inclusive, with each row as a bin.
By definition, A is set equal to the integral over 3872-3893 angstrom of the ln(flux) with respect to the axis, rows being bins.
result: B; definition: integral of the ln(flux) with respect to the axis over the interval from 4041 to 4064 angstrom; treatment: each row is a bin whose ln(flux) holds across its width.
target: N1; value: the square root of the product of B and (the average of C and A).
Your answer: 31.7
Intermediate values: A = 27.7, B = 36.7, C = 27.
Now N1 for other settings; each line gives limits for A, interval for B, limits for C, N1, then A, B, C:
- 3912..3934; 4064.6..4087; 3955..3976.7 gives 31.7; 32.8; 34.4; 26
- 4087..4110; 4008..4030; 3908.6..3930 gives 34.5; 33.9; 35.5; 33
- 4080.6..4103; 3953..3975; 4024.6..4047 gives 30.7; 33.9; 26.8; 37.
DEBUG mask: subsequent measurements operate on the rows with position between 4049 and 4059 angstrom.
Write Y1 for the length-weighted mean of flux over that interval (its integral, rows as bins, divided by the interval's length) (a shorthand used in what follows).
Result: 5.0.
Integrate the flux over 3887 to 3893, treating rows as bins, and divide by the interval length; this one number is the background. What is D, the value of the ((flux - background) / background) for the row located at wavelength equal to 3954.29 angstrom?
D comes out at 0.31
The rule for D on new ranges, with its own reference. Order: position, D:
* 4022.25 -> 0.53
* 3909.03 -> 0.52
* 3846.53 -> 0.00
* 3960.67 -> 0.00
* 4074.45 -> 0.45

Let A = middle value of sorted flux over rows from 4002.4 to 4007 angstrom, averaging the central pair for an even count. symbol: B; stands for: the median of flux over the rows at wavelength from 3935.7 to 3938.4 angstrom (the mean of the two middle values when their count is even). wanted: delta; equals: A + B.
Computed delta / 8.7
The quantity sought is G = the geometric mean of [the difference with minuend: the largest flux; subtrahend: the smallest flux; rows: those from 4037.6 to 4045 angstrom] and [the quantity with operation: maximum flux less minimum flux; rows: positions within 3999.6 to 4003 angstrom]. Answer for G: 0.71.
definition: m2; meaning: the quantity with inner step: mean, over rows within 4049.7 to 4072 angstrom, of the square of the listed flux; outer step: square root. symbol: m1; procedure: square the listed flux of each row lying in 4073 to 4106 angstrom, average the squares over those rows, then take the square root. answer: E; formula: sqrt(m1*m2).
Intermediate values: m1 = 4.69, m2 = 5.02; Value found 4.85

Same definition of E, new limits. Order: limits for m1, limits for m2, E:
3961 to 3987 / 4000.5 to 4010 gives 4.22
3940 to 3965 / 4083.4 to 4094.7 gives 4.57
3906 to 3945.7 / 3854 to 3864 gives 4.63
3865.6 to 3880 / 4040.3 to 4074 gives 4.78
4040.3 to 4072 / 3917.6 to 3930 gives 4.88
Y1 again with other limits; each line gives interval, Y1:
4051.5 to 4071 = 4.8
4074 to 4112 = 4.6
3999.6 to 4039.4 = 5.0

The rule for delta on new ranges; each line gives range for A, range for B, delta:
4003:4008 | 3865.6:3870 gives 10.1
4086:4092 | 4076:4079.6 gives 9.8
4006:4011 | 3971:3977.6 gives 8.1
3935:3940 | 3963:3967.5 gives 6.3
